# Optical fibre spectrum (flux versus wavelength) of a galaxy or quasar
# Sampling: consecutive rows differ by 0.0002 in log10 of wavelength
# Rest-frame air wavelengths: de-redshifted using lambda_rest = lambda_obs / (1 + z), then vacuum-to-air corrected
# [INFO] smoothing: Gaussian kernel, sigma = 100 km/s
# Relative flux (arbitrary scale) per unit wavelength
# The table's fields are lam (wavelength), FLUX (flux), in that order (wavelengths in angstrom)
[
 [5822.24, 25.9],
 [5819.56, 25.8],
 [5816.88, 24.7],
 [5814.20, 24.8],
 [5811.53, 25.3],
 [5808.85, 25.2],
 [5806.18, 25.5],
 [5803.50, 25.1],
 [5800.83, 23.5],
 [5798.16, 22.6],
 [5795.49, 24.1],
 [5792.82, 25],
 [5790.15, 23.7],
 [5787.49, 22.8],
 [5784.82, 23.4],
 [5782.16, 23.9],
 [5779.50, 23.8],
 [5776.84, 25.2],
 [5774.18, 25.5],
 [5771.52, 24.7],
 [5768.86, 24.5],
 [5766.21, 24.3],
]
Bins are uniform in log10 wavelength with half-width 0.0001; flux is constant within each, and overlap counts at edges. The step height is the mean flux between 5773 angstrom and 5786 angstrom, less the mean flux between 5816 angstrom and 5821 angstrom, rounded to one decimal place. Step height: -0.9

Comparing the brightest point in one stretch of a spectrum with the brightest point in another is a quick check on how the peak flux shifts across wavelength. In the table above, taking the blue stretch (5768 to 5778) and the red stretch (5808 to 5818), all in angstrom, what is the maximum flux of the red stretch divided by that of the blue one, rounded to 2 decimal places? 0.99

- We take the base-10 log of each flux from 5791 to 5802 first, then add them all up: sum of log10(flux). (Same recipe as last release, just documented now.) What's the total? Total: 5.51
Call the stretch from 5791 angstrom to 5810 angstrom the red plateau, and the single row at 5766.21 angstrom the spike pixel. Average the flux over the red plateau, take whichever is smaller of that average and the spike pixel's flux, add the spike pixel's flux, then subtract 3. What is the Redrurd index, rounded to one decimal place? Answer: 45.6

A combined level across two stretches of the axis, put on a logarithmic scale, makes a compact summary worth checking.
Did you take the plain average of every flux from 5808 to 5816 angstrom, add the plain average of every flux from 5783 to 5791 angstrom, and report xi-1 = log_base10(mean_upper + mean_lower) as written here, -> 1.685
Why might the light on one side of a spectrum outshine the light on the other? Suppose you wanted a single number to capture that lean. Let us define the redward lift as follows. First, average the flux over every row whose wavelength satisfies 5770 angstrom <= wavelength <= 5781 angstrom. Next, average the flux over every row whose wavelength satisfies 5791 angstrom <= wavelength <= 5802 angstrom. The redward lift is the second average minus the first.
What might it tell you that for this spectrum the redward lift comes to -1.0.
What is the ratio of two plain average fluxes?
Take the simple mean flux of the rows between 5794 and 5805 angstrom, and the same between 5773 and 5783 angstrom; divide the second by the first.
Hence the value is 1.03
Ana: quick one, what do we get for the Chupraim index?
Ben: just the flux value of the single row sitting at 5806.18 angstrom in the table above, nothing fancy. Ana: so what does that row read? 25.5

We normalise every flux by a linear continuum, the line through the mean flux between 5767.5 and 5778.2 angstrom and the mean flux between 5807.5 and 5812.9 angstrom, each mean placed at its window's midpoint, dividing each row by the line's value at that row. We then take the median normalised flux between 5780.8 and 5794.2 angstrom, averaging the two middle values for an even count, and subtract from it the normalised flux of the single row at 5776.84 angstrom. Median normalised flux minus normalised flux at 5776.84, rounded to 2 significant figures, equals -0.064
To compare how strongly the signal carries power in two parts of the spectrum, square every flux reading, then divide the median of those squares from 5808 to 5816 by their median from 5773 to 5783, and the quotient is 1.05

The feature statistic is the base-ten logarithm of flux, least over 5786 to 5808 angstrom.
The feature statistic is 1.354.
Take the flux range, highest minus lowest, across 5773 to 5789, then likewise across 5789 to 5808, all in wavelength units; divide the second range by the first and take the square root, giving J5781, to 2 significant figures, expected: 1.0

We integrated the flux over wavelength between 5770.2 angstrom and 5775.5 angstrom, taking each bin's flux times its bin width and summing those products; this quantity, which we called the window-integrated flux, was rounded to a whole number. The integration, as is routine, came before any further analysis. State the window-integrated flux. 133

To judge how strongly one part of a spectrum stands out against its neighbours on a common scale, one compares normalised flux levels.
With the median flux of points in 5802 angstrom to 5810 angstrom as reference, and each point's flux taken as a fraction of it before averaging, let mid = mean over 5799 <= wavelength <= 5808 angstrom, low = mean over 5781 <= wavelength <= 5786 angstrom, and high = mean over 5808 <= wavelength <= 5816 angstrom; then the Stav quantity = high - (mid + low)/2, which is 0.037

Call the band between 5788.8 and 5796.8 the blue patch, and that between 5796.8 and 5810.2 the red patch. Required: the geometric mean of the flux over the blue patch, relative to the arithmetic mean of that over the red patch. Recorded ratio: 1.00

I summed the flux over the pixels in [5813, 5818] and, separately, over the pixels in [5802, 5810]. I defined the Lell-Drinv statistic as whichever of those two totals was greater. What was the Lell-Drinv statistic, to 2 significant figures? 76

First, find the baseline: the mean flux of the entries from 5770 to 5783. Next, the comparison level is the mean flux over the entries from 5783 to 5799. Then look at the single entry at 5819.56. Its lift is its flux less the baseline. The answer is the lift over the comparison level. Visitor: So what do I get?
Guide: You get 0.05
